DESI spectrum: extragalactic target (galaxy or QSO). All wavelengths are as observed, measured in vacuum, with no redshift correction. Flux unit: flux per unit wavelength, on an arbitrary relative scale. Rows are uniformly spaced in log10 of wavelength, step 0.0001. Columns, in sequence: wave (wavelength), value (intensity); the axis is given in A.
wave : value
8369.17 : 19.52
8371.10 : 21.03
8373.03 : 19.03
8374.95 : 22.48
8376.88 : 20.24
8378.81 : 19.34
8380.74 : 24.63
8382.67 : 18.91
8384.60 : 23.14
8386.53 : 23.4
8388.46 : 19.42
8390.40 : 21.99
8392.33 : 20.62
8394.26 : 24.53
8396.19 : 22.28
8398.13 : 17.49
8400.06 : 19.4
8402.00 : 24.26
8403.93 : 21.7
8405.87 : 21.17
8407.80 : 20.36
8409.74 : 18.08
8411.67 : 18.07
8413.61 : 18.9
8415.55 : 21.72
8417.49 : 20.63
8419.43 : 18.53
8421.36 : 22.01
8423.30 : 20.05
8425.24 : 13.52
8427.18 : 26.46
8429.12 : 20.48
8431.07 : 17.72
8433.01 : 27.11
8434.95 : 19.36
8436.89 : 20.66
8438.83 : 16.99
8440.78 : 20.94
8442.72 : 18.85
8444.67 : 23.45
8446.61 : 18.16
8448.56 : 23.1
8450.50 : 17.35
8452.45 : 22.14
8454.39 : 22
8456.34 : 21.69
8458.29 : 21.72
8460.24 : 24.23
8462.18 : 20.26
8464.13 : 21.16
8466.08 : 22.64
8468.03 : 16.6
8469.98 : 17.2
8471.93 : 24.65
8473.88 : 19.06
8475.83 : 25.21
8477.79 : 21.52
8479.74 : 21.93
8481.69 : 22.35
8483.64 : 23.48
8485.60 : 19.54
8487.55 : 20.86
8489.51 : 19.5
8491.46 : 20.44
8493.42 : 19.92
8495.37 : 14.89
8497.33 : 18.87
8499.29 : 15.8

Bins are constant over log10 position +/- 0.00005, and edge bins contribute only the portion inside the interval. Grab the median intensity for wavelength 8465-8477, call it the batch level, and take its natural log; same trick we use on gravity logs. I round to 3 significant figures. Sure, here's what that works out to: 3.04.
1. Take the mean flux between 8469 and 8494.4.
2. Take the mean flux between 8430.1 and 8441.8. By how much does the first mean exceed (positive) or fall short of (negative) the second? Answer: 0.7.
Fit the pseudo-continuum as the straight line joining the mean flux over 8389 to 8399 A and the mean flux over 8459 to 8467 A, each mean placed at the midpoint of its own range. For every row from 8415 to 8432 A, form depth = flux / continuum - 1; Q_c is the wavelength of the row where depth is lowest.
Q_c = 8425.24 A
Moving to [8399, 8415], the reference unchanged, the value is 8411.67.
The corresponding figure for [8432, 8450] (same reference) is 8438.83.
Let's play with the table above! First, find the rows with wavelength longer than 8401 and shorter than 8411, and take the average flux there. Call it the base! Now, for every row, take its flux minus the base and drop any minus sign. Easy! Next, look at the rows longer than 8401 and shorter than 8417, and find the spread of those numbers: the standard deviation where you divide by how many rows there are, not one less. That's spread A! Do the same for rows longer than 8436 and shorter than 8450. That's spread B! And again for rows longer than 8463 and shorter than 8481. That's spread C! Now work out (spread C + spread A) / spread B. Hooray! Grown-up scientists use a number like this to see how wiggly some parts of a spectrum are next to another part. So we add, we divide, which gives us 2.2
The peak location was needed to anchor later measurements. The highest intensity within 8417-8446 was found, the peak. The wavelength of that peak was 8433.01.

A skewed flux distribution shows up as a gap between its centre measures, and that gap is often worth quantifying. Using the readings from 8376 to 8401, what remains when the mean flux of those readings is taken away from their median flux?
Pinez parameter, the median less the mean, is -0.6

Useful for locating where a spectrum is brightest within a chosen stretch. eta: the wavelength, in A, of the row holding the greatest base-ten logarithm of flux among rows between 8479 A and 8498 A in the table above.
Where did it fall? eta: 8483.64 A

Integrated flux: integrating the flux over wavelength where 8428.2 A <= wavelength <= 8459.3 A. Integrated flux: 645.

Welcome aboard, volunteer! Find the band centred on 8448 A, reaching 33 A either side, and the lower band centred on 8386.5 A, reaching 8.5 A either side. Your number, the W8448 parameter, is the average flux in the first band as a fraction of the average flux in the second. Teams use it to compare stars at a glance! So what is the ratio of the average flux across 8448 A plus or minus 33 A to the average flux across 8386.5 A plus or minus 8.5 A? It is 0.96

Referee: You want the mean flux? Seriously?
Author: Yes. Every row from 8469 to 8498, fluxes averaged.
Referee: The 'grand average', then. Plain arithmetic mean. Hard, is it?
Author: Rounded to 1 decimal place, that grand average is 20.6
